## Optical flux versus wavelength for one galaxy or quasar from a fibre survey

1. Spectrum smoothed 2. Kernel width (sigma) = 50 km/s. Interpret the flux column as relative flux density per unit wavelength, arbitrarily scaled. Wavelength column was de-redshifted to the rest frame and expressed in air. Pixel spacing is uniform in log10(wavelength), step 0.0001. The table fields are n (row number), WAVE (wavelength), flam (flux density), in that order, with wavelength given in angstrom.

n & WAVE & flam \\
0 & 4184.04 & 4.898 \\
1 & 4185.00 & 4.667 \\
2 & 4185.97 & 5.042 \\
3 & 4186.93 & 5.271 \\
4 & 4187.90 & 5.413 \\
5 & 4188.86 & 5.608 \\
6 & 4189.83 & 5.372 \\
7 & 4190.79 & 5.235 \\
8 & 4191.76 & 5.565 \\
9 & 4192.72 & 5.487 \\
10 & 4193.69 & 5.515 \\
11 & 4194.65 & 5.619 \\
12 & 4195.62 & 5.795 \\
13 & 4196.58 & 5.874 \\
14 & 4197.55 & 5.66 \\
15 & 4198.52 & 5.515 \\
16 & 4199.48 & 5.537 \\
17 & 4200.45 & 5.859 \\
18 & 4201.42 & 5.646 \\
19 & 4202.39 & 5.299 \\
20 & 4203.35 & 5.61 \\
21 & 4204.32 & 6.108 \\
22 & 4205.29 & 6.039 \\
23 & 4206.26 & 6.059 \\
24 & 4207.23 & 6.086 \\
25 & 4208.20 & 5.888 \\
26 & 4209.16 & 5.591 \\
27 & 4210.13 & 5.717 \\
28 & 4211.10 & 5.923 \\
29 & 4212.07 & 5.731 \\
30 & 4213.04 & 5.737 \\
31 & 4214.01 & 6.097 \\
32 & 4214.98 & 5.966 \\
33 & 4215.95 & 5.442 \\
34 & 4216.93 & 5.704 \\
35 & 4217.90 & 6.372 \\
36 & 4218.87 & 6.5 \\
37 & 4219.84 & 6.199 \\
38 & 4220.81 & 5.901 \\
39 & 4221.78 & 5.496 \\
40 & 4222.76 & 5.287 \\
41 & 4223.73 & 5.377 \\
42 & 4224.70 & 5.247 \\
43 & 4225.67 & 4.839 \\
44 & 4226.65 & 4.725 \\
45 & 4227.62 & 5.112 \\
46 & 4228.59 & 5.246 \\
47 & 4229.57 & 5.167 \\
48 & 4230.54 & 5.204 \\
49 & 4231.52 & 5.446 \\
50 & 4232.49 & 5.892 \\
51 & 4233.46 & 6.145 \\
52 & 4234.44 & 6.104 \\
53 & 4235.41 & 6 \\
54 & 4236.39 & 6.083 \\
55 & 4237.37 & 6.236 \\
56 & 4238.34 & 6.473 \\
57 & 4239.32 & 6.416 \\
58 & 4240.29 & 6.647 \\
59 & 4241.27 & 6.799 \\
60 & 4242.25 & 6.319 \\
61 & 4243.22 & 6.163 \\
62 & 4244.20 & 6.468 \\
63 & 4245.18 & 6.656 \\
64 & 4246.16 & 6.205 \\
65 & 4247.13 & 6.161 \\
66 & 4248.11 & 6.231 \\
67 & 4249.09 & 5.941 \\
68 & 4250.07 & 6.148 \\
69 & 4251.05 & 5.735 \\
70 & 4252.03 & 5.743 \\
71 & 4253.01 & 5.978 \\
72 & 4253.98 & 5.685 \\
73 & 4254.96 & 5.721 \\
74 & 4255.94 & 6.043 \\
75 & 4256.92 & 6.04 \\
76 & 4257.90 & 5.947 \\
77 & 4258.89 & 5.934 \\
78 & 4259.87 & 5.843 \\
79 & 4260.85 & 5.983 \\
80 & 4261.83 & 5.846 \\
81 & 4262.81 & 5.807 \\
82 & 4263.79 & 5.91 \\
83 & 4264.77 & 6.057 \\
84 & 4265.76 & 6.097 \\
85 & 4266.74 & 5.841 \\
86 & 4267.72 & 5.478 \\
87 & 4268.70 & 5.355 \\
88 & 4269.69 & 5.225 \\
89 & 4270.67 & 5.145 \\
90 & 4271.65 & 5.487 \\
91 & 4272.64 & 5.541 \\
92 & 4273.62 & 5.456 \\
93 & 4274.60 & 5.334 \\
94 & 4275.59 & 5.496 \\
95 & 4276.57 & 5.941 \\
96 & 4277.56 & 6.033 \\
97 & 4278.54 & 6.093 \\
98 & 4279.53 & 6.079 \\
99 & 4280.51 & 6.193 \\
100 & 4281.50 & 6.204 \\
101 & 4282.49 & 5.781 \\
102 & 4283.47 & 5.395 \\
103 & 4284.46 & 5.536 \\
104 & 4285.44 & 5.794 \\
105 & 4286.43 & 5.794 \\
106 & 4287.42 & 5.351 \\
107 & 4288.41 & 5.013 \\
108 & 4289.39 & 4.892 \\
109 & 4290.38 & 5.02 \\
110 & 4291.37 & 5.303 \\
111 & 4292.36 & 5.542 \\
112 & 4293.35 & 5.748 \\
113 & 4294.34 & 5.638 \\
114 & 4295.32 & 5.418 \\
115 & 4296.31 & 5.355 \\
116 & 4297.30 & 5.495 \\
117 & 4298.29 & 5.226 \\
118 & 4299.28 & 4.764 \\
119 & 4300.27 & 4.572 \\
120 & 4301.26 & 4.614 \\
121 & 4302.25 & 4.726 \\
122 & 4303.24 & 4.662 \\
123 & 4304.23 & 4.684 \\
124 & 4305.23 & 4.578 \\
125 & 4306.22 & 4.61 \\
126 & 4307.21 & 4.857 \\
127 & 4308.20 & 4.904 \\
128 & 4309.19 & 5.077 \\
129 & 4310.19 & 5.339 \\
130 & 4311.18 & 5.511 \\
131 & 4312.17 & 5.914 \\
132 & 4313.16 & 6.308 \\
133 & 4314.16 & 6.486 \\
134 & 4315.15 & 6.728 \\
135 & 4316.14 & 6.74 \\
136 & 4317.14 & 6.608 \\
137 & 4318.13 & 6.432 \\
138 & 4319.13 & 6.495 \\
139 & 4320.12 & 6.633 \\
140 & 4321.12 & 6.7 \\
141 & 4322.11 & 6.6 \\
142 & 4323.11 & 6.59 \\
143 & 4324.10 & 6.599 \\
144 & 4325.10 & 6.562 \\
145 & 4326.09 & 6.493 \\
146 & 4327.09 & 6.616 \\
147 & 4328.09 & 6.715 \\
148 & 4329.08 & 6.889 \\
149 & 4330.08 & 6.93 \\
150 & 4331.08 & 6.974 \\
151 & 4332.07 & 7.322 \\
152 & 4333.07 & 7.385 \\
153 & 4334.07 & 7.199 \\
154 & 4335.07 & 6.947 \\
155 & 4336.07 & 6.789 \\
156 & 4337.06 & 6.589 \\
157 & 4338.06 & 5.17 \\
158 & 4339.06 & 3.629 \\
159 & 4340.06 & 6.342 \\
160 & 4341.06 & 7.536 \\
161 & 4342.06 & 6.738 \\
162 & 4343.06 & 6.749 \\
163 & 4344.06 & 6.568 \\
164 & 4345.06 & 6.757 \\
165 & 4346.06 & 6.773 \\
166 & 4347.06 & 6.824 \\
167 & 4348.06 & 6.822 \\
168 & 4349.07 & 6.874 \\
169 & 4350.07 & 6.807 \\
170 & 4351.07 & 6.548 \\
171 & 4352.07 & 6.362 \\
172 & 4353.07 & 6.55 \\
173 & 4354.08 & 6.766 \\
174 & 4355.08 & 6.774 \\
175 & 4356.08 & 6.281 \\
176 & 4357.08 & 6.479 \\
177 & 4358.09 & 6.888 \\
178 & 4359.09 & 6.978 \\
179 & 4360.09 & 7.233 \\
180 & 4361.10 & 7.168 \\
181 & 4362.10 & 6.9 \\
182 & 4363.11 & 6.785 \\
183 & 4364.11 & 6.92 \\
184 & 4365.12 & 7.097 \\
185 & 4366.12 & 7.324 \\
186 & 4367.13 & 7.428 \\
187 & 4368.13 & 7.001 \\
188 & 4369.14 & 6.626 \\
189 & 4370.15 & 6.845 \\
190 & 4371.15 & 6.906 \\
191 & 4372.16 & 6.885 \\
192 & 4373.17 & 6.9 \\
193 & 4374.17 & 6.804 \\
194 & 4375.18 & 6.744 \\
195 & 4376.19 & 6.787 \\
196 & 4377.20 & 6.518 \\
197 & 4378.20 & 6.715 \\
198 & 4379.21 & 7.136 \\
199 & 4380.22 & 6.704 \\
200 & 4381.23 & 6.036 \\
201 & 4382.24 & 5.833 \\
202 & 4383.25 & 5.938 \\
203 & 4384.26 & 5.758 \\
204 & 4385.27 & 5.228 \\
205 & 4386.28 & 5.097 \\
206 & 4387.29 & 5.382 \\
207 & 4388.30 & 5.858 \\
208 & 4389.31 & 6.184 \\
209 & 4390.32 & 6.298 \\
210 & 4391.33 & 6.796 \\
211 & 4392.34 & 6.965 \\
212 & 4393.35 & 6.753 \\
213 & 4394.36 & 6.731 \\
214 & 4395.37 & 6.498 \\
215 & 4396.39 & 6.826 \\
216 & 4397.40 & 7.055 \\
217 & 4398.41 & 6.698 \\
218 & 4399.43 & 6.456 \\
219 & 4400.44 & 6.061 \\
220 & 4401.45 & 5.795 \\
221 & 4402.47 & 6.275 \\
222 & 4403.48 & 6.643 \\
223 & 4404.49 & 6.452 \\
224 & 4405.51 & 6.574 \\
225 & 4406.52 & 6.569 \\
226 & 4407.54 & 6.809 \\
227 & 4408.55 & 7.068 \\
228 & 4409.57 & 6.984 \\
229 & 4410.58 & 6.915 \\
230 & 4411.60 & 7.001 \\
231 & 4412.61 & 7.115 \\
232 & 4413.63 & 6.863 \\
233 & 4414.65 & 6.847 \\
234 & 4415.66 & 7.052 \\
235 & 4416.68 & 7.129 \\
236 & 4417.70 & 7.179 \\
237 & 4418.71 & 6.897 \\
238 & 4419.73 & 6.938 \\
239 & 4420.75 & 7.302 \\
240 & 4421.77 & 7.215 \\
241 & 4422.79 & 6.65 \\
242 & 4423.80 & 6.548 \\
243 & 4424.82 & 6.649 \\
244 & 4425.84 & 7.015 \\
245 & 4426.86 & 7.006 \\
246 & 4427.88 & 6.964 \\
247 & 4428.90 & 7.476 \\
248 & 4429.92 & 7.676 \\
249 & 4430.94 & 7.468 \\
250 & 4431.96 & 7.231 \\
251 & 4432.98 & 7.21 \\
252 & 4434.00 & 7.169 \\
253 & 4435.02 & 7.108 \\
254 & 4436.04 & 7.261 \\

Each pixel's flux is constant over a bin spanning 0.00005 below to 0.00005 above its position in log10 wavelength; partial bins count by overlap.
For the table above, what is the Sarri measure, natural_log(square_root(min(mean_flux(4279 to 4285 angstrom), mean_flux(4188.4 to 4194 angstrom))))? 0.85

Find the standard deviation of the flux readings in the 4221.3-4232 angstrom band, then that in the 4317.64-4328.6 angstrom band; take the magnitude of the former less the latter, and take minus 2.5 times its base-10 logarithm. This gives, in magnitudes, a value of 2.1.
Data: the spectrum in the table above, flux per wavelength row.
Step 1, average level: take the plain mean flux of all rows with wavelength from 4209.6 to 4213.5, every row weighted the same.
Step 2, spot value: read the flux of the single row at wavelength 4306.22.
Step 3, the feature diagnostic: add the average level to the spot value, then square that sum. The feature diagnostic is 108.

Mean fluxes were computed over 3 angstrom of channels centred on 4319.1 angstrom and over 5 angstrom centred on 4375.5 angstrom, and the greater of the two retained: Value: 6.75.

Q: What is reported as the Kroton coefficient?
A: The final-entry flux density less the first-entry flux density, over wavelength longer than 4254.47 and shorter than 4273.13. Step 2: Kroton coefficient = -0.18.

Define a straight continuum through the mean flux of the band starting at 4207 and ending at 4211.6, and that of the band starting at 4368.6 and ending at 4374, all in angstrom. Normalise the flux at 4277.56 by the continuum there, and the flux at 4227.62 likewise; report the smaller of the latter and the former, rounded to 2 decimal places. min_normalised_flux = 0.86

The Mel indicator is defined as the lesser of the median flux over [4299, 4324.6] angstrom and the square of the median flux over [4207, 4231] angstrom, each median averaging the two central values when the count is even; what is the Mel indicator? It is 5.7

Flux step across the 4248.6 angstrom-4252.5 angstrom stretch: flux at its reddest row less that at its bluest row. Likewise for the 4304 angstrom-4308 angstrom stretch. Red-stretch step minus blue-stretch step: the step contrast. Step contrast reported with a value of 0.37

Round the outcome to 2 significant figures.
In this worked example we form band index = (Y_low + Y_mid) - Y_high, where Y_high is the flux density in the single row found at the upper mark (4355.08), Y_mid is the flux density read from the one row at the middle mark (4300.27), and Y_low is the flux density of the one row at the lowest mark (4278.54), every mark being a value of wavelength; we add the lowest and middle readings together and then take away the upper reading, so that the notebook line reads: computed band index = 3.9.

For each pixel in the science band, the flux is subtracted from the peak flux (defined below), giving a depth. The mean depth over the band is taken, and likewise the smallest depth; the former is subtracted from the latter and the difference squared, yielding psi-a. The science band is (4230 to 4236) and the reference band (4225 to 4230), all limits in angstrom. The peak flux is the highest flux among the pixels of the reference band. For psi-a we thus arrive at 0.12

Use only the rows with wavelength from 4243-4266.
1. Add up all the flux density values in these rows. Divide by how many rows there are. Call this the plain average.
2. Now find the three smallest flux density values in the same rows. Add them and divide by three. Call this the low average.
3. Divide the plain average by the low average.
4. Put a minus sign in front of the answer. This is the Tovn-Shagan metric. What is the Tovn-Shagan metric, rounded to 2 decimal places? -1.05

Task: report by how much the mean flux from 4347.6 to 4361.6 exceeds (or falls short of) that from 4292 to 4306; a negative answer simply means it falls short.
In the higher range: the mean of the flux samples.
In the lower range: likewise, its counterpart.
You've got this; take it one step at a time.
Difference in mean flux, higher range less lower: 1.7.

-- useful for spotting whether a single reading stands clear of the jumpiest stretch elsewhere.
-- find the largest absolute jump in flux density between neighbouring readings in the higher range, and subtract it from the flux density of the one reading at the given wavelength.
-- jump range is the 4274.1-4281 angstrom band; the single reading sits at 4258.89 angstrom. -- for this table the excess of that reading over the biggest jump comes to 5.5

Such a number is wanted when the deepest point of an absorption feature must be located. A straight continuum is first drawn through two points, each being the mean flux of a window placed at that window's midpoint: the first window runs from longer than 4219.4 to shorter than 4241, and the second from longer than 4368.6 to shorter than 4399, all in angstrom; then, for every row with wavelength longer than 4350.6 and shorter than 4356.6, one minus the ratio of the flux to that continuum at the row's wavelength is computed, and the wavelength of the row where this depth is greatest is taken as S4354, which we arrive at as 4356.08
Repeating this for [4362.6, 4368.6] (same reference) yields 4363.11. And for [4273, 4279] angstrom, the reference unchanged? 4274.60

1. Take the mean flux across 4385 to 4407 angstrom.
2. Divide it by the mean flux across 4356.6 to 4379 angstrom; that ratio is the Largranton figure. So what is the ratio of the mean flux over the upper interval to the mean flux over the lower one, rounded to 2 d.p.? 0.92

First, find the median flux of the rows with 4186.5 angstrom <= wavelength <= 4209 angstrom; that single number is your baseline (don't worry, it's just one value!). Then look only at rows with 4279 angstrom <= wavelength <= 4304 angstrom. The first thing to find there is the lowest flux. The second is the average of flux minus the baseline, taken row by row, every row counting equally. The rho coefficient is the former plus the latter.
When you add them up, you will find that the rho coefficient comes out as 4.3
